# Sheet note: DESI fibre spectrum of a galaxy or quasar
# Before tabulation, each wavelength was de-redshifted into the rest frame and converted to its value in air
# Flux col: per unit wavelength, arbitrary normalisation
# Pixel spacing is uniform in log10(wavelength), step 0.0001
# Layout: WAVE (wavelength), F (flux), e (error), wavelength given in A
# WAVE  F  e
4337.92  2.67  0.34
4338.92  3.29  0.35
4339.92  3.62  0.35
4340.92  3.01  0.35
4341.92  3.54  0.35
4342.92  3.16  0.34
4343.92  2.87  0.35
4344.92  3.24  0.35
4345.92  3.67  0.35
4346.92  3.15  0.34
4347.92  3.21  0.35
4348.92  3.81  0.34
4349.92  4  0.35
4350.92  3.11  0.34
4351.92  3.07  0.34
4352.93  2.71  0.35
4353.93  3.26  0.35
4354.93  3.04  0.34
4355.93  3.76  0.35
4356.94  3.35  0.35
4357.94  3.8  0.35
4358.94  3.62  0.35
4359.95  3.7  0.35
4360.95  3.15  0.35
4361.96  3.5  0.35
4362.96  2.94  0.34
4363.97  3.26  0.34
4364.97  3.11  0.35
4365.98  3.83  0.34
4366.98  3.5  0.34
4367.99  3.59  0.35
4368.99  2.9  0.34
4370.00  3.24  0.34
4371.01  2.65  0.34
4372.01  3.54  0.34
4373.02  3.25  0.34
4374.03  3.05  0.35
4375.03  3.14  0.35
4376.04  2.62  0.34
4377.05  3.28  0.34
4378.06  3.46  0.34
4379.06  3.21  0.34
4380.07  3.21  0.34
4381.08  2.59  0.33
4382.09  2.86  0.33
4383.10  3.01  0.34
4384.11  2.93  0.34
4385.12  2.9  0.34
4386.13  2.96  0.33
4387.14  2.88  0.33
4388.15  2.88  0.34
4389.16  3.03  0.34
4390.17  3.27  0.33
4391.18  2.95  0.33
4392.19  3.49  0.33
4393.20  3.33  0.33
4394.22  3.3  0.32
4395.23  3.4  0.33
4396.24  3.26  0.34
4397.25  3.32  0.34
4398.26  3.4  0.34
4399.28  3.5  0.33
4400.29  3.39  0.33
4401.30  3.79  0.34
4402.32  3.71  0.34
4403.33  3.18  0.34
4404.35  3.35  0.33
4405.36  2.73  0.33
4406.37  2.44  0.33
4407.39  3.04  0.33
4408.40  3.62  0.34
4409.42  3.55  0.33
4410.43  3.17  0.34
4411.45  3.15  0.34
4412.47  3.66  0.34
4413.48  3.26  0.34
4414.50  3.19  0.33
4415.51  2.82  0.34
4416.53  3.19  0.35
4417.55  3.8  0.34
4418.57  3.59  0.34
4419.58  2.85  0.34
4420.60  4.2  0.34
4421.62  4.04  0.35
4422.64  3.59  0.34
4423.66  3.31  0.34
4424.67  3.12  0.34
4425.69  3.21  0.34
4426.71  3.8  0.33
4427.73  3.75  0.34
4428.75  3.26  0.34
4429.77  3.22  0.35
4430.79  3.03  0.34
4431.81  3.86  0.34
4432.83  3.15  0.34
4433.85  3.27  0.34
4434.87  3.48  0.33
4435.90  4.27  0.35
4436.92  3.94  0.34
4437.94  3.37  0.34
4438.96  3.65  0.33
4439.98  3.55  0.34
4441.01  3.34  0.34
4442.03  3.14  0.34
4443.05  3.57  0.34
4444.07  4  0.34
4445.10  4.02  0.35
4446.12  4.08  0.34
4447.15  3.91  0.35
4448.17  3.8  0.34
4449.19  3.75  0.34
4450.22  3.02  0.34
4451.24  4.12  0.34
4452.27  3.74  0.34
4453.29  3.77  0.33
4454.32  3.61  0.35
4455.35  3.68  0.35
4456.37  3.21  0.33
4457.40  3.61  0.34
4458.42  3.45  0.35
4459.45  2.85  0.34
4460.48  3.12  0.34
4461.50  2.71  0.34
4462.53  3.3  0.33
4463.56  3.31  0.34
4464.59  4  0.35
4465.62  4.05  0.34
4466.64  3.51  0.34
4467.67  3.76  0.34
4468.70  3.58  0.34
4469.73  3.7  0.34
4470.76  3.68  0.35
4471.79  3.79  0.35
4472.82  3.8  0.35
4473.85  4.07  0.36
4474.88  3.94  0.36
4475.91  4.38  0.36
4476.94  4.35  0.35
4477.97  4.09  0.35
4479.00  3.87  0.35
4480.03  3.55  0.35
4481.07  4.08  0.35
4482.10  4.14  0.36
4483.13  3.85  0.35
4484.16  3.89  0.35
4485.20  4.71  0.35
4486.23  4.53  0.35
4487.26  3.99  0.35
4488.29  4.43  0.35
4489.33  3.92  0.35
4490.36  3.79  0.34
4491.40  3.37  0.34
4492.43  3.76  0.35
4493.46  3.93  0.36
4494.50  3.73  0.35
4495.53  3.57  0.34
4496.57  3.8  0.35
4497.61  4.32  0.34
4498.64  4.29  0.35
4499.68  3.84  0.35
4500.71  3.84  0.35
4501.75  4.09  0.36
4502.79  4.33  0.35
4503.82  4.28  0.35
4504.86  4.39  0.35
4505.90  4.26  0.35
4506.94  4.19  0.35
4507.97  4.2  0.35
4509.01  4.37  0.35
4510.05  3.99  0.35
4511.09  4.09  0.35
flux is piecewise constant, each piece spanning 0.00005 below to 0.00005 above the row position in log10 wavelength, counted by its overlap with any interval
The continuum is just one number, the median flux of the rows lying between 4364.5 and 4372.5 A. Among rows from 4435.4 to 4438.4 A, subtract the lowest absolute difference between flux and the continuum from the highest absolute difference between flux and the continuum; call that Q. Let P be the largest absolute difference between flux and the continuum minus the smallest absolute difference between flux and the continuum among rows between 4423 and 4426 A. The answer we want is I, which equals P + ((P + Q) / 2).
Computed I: 0.7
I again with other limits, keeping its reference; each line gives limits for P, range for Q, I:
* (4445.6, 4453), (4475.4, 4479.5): 0.9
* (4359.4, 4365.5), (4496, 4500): 0.7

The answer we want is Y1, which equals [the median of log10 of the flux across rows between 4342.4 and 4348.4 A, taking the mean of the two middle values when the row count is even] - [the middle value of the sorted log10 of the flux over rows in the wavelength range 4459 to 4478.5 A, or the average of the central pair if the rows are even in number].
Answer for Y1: -0.07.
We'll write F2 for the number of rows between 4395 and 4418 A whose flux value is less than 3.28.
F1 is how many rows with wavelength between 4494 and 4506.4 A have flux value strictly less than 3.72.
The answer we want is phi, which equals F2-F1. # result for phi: 10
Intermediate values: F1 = 1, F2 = 11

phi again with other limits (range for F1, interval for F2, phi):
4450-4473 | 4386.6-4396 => -10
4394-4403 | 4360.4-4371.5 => -1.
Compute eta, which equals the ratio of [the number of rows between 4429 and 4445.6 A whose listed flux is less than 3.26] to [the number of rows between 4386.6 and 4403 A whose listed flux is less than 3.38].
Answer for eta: 0.4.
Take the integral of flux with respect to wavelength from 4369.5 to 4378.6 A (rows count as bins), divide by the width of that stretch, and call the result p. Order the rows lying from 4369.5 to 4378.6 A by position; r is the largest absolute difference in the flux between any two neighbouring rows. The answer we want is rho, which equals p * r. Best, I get 2.8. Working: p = 3.14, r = 0.89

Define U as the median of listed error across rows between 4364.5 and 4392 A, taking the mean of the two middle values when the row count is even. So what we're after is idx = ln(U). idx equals -1.08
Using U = 0.340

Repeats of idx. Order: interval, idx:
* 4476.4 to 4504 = -1.05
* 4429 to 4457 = -1.08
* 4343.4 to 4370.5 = -1.05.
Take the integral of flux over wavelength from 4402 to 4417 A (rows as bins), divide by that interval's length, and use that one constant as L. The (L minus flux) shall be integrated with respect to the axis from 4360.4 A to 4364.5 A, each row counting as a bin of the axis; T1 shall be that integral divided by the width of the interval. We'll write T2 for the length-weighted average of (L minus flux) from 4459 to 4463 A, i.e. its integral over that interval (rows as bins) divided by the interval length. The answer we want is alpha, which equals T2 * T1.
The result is 0.00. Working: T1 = 0.0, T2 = 0.20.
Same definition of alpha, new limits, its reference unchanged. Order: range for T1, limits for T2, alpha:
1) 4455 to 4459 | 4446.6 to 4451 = 0.12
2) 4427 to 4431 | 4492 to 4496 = 0.09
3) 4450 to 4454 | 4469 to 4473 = 0.27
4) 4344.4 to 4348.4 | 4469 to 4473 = 0.06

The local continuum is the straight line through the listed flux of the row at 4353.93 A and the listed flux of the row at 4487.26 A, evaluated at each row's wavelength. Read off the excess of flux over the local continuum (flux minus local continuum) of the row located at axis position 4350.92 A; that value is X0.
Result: -0.13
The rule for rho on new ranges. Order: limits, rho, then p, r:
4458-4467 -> 2.3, 3.36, 0.69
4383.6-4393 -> 1.6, 3.04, 0.54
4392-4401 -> 0.5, 3.38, 0.16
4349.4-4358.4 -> 3.0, 3.34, 0.89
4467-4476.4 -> 1.7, 3.85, 0.44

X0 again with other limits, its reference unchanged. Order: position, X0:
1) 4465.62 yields 0.18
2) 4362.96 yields -0.37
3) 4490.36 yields -0.22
